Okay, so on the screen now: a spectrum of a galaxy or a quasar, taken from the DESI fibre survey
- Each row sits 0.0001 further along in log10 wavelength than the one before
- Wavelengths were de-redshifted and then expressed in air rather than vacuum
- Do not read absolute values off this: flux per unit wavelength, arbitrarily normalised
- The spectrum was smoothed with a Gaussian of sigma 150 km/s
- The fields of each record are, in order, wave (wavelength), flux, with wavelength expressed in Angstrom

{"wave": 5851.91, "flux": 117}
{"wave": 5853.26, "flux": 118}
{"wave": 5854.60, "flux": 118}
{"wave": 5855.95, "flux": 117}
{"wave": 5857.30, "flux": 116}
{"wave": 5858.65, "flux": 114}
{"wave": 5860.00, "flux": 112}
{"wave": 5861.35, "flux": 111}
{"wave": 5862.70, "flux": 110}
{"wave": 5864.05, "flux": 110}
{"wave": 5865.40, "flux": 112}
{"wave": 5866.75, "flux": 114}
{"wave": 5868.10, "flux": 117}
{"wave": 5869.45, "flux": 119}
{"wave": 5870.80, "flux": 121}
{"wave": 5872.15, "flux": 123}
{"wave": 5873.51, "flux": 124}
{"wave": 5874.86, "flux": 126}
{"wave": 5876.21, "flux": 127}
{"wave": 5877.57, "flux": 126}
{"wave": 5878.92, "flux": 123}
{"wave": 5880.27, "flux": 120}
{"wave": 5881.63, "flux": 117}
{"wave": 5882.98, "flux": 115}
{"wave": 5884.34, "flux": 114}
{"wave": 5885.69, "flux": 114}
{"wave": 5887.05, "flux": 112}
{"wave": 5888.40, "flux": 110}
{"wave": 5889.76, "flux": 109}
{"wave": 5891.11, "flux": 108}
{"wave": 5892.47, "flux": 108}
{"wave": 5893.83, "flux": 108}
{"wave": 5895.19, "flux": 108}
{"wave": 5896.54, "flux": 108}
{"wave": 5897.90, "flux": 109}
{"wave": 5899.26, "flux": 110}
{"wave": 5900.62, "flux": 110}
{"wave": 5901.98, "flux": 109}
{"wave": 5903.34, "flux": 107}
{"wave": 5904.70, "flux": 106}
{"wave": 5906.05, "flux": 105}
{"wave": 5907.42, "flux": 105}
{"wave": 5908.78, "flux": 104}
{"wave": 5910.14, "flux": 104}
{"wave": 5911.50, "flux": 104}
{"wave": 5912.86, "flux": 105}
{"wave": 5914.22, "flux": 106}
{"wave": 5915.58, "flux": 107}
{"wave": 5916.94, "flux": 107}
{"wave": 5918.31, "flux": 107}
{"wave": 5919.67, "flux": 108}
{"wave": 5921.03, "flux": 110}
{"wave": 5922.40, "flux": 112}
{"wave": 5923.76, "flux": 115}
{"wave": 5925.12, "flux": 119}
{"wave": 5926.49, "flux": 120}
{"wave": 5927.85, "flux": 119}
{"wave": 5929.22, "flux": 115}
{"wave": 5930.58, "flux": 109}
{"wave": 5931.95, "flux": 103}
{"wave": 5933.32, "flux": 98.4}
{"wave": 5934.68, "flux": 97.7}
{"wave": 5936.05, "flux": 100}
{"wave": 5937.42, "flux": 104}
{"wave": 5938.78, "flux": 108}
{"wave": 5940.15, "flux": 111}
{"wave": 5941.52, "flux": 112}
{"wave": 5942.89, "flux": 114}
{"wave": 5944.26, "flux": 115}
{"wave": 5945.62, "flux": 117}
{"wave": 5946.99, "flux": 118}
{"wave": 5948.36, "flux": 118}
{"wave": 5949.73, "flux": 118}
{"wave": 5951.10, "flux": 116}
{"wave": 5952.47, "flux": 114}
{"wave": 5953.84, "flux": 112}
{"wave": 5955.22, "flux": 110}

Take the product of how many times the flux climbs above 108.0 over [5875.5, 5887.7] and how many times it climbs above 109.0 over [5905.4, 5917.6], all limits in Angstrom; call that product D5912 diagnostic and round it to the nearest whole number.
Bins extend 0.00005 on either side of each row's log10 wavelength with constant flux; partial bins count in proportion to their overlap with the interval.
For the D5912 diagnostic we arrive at 0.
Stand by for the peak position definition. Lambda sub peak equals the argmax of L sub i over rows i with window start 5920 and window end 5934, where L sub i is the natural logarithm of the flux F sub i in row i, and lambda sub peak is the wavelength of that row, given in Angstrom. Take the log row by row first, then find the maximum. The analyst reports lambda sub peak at 5926.49 Angstrom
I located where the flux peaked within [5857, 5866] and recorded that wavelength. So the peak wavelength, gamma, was 5857.30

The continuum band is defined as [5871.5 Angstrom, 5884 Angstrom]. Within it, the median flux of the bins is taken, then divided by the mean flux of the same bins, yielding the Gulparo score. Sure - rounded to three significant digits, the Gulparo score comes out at 1.01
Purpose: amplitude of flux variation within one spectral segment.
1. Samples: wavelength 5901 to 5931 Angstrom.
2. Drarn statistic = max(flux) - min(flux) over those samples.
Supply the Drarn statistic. 16.0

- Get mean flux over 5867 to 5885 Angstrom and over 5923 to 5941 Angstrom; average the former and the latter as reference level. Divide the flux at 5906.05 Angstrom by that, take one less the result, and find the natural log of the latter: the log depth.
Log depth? -2.44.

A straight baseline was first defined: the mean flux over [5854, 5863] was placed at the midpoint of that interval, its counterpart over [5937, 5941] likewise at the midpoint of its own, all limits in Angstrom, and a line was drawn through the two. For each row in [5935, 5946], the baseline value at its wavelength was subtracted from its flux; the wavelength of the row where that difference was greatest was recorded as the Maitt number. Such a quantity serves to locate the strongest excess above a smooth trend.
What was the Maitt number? 5945.62 Angstrom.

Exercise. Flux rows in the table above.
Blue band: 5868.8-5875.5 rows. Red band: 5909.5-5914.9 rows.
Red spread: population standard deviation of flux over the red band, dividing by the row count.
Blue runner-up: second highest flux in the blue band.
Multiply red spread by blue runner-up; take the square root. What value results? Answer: 10.1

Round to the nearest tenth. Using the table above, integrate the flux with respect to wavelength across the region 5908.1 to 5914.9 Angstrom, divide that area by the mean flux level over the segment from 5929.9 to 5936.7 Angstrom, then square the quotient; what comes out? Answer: 49.1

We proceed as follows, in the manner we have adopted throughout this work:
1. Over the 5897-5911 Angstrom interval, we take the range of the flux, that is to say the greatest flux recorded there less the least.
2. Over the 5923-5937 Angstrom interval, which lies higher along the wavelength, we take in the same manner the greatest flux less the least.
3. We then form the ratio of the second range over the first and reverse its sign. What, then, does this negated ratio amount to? -3.7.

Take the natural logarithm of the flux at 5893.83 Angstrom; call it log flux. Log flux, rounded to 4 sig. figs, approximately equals 4.682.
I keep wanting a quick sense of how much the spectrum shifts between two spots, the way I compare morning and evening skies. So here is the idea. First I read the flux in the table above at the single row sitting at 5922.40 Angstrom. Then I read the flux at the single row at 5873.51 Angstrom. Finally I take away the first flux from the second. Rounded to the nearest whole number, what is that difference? 12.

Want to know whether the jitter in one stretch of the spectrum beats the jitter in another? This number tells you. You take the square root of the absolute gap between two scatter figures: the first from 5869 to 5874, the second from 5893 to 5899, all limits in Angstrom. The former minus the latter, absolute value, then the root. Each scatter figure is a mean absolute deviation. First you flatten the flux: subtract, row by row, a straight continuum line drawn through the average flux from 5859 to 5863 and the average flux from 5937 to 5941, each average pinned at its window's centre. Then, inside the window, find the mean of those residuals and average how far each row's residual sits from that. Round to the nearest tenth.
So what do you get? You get 1.2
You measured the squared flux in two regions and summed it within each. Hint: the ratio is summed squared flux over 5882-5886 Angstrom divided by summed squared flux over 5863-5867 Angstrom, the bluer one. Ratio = 1.04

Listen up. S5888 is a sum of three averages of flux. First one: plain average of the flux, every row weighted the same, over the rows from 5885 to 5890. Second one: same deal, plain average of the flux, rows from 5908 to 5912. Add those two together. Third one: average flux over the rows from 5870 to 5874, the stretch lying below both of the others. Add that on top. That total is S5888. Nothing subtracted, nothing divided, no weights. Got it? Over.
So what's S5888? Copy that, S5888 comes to 338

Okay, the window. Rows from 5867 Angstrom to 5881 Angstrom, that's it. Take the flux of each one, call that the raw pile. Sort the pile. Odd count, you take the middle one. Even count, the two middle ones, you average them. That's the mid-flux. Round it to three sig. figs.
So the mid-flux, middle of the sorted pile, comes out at 123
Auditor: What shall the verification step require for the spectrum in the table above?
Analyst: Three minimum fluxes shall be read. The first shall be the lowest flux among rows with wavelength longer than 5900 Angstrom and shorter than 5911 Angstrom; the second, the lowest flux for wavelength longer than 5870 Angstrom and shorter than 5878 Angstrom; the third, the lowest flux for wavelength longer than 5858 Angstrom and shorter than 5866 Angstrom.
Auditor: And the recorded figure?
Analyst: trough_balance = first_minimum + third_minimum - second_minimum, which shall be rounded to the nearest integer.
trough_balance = 93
